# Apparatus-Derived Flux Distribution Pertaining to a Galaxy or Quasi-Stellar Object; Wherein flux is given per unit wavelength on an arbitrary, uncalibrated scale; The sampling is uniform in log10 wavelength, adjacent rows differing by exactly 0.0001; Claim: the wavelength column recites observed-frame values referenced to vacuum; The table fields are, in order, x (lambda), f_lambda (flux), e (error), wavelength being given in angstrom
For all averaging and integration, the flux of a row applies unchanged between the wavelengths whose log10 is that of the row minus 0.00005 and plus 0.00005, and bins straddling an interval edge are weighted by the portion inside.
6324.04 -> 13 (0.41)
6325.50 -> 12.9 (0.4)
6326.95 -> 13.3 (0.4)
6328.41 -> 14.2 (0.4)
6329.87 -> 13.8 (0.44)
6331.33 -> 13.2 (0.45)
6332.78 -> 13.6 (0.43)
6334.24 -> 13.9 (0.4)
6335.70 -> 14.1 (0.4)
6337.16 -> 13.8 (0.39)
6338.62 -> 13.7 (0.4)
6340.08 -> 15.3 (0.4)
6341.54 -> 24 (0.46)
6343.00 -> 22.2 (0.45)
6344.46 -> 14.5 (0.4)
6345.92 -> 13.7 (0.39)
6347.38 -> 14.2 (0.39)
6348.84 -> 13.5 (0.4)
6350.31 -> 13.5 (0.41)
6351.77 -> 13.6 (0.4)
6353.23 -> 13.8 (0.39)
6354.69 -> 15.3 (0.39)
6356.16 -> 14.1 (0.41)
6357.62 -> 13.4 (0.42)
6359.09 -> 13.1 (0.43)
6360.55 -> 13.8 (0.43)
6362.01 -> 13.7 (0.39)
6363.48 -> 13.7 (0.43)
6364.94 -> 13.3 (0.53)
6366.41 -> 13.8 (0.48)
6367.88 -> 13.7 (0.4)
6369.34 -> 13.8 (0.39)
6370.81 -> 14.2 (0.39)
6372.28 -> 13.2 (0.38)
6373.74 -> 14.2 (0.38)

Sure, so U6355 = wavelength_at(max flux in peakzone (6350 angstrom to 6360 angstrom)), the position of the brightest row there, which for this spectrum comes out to 6354.69 angstrom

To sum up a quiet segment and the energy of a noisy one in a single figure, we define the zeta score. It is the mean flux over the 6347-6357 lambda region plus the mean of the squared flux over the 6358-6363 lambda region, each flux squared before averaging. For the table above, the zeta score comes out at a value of 197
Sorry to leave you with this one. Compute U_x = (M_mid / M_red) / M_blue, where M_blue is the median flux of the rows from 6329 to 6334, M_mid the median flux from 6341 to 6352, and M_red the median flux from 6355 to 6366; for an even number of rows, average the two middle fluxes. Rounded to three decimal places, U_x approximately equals 0.075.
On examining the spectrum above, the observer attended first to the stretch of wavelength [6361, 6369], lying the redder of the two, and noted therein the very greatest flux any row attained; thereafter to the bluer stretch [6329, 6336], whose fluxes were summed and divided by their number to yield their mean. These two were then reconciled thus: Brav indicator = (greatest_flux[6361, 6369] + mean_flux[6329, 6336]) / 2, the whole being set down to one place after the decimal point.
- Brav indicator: 13.8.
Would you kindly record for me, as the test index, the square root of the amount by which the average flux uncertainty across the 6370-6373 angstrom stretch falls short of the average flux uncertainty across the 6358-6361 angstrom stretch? 0.21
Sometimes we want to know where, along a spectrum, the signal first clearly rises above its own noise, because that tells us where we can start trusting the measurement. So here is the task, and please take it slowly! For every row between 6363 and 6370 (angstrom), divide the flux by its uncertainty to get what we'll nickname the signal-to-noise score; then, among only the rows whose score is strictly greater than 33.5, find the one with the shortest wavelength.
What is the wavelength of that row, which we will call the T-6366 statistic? 6367.88 angstrom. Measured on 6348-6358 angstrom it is 6348.84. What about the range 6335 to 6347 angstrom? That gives 6335.70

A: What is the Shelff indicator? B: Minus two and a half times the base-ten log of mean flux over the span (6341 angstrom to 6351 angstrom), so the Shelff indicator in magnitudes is -3.04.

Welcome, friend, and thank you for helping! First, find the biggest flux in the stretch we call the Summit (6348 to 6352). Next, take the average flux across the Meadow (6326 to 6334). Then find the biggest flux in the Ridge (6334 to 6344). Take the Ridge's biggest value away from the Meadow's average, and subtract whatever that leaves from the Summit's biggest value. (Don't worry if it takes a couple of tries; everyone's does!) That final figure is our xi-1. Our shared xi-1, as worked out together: 24.0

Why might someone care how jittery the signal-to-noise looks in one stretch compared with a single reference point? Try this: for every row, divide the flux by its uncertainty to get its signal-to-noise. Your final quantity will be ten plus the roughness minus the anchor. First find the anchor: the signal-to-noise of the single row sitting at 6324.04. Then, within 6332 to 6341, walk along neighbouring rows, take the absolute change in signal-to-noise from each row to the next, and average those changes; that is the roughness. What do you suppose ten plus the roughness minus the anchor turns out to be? -19.9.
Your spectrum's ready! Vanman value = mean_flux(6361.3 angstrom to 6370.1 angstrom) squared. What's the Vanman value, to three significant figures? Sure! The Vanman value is 187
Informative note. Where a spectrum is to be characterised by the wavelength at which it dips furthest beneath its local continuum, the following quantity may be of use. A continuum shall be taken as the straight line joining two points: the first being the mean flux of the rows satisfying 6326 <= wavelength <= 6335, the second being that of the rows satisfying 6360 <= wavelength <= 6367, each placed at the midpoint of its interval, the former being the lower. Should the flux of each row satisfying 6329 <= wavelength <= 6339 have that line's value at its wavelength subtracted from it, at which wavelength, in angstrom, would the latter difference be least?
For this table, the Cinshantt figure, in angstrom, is 6331.33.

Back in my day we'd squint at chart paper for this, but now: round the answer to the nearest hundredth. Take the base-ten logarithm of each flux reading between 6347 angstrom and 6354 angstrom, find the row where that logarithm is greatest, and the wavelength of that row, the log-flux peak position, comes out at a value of 6347.38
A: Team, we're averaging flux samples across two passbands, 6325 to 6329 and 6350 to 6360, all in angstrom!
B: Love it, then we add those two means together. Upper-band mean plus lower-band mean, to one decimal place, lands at 27.3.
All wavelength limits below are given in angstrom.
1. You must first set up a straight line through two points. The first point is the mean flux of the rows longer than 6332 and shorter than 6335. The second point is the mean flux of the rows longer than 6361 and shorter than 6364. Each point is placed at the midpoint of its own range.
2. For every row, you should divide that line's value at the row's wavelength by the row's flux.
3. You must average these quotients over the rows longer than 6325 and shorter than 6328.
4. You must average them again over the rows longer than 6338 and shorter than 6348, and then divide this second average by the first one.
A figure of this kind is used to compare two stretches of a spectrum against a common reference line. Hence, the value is 0.82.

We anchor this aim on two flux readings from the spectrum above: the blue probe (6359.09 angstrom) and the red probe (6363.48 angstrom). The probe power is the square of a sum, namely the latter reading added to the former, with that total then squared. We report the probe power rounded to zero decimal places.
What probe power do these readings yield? 718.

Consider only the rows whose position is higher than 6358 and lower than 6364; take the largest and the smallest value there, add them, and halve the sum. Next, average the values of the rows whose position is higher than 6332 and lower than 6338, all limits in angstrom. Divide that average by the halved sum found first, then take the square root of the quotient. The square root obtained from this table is 1.01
